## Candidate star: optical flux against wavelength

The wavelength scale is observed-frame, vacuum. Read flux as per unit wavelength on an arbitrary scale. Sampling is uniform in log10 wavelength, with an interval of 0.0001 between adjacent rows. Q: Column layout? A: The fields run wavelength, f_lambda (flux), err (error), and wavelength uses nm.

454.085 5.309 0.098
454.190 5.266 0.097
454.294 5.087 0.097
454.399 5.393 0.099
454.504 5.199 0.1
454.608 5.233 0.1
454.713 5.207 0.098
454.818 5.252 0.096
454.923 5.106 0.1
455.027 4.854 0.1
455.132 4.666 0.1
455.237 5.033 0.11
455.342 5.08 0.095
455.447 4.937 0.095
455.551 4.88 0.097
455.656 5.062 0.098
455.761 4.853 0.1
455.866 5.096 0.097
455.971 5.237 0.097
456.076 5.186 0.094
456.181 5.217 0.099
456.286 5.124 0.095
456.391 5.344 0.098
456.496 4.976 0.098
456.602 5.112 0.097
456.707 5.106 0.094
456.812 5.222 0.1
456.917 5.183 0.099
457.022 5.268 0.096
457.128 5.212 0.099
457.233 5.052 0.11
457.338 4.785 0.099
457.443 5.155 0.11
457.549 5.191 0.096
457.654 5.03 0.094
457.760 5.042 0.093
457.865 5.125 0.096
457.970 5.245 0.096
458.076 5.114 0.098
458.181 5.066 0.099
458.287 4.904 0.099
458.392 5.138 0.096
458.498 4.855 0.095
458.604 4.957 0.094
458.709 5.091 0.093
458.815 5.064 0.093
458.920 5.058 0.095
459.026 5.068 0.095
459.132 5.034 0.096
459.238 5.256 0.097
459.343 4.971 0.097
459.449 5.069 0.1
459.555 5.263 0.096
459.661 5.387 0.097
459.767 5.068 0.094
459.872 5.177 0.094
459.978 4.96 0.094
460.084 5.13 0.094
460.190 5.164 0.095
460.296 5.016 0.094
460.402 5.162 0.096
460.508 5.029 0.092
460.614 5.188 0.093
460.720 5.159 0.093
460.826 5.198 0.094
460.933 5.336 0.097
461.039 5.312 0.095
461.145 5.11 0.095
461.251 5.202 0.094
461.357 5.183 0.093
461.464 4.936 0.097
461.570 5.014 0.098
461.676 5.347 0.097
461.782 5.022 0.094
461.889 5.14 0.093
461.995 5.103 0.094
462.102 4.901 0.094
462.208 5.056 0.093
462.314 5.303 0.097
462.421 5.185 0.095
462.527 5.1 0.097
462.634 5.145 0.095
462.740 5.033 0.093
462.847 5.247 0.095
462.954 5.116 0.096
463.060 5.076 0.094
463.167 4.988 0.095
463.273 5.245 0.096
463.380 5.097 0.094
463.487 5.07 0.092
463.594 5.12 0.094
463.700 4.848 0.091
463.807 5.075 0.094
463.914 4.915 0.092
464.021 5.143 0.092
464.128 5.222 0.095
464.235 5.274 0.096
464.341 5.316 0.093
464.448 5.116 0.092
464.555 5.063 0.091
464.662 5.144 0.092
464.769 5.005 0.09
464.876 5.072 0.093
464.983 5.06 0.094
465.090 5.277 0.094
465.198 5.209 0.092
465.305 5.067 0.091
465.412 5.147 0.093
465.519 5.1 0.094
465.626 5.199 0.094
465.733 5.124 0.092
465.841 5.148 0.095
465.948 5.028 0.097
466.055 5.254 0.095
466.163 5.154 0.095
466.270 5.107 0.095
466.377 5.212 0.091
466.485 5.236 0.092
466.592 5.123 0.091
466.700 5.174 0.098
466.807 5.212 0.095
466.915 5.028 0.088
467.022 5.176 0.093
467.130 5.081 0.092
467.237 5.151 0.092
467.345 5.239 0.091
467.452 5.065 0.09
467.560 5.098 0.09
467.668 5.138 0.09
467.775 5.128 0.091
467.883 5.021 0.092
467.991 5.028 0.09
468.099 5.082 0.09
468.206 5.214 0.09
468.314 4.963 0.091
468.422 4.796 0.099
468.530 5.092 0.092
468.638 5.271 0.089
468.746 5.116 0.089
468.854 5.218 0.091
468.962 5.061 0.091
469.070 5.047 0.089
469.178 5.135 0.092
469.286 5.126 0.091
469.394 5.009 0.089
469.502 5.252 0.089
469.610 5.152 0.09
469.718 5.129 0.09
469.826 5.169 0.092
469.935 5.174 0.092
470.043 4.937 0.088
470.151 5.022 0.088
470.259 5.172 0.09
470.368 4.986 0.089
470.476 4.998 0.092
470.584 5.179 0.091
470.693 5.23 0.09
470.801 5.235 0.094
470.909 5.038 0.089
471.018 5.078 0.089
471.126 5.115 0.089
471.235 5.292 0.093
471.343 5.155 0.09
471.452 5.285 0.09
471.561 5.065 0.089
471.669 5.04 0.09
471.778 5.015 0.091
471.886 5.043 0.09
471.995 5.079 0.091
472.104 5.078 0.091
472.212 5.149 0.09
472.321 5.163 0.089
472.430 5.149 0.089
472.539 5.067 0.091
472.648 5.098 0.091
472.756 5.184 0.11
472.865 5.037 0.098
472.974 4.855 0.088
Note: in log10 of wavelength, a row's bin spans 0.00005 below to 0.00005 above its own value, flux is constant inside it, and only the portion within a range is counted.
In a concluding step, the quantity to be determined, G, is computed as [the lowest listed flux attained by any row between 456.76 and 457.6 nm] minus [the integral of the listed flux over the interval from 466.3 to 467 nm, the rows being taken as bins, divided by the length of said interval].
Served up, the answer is -0.38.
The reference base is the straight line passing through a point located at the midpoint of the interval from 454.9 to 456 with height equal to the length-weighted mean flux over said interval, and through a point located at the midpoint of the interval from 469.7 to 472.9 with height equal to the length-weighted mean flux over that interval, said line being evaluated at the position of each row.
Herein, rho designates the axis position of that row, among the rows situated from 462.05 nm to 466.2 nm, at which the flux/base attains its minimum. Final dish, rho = 463.700 nm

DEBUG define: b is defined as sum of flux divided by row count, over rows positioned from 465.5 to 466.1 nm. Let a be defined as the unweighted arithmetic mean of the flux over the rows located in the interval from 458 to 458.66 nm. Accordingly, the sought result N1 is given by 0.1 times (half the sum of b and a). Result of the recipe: 0.5074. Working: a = 5.01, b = 5.142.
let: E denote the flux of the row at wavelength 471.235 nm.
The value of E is 5.292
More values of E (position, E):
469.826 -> 5.169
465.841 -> 5.148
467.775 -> 5.128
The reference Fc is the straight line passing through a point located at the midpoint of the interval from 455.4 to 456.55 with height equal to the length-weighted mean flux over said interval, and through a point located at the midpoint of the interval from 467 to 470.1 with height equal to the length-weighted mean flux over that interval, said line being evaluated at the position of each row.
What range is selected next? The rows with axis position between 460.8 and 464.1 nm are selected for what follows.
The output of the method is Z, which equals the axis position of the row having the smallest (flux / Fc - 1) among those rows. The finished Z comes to 463.700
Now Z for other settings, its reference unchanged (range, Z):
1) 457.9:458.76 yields 458.498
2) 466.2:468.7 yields 468.422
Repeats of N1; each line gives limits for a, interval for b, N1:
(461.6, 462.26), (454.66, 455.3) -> 0.5057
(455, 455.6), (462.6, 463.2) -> 0.5005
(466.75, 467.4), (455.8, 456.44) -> 0.5174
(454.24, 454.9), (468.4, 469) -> 0.5160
